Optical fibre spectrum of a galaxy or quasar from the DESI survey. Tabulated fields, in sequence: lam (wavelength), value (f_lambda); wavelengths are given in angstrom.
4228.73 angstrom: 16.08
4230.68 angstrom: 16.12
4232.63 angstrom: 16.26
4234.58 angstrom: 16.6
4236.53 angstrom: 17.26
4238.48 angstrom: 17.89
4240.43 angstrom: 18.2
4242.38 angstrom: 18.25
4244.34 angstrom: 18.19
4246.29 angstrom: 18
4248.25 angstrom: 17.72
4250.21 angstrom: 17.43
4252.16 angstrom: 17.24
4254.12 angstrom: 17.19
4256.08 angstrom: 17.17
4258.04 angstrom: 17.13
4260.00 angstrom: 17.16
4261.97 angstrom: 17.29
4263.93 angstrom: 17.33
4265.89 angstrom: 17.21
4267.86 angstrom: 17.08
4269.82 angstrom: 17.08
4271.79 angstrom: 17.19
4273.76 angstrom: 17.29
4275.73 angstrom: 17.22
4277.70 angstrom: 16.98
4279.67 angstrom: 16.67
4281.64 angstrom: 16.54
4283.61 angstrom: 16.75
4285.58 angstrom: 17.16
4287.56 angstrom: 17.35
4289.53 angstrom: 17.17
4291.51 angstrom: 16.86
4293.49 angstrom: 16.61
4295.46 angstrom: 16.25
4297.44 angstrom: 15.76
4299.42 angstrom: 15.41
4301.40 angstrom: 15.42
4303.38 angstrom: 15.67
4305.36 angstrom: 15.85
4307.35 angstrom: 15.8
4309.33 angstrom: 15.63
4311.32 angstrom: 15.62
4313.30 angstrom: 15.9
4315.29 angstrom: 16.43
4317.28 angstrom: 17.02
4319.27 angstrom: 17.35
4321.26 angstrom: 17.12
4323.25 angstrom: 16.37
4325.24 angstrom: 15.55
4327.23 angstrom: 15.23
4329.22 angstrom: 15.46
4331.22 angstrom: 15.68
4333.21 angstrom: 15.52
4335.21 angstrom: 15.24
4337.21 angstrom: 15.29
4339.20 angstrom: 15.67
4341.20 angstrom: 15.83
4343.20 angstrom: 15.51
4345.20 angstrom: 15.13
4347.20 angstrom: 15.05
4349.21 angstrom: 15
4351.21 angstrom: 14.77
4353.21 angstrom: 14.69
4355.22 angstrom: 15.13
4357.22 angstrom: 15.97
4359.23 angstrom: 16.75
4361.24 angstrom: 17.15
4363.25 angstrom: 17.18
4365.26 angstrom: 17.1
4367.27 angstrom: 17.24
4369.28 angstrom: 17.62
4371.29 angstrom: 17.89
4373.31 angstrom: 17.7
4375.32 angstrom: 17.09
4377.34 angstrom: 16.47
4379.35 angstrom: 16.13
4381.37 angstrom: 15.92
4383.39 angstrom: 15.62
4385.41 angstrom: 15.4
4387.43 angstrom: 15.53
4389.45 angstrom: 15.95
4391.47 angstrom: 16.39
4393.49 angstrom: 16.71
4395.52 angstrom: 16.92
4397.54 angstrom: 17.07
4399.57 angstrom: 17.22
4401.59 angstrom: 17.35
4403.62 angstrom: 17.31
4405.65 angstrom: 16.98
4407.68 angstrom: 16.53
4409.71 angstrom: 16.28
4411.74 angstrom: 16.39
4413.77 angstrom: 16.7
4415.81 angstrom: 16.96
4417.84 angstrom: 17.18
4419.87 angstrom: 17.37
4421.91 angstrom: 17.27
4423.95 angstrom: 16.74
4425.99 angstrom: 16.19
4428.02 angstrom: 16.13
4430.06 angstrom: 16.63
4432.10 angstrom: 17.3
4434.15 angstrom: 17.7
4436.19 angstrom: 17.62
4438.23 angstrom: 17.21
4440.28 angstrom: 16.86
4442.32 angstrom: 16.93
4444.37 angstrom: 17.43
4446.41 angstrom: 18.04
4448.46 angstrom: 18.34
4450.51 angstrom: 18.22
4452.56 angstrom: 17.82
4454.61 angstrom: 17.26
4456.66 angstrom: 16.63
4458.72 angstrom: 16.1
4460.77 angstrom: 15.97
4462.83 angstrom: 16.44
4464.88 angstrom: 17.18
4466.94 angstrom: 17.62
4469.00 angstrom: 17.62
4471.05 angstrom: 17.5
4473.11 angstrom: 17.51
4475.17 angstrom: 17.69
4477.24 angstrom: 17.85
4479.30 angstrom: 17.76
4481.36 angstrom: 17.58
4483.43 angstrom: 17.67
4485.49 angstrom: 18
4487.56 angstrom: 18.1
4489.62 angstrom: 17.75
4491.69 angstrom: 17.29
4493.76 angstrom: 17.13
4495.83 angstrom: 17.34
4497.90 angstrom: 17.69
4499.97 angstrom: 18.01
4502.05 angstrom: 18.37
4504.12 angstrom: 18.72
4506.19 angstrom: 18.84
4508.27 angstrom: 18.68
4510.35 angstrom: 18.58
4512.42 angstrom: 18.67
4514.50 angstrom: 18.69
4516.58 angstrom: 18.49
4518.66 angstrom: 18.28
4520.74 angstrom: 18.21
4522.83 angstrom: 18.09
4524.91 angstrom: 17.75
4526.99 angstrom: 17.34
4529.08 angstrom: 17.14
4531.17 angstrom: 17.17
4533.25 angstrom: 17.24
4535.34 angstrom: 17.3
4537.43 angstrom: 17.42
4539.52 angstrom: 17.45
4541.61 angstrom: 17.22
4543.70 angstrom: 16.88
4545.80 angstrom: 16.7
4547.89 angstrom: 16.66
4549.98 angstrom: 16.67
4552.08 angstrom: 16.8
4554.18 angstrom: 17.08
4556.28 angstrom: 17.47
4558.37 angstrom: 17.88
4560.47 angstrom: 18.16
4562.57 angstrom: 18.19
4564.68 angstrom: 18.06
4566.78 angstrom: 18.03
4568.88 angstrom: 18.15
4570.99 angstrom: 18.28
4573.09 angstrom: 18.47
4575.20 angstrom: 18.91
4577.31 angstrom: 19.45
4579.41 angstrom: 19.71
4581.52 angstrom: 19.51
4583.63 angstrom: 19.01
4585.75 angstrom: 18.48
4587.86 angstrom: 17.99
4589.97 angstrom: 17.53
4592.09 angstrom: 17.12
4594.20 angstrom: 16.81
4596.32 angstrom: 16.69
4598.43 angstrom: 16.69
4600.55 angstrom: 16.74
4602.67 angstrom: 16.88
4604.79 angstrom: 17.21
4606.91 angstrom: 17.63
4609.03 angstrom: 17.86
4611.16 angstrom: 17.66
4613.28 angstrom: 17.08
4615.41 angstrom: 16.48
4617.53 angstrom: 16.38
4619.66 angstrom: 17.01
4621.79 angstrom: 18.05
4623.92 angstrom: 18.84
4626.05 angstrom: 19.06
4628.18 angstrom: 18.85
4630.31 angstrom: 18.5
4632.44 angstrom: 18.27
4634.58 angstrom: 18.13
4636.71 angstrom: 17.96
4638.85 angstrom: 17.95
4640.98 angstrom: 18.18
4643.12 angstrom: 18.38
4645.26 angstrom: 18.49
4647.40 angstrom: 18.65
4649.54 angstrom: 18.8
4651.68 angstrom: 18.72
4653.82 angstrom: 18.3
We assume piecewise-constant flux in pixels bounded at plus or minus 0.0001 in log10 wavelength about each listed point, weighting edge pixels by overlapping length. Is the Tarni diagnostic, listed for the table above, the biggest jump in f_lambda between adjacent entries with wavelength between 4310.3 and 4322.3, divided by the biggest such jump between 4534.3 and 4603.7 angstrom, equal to 1.1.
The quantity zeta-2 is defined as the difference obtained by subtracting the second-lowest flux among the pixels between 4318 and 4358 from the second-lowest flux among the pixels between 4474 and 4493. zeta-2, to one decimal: 2.8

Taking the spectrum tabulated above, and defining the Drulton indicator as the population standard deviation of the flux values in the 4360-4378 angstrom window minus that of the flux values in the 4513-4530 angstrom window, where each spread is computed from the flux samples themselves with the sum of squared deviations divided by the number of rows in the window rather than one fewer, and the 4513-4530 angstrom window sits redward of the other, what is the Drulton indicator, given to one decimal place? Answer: -0.1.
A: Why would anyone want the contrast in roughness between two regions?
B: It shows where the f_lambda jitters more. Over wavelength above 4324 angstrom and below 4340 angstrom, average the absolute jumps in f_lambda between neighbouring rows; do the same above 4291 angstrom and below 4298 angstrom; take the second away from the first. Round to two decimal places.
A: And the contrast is -0.13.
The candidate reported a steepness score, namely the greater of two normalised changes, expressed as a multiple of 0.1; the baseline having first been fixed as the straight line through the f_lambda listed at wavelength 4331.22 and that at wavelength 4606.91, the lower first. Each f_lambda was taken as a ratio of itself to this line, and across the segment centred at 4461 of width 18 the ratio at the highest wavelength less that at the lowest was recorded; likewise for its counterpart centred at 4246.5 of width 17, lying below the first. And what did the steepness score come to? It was -0.20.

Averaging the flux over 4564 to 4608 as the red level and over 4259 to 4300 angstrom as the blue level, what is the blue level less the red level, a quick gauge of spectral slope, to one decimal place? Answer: -1.1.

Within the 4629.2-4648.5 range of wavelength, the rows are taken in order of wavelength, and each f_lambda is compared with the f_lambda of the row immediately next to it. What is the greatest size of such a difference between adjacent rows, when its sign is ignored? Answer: 0.23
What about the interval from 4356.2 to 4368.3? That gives 0.78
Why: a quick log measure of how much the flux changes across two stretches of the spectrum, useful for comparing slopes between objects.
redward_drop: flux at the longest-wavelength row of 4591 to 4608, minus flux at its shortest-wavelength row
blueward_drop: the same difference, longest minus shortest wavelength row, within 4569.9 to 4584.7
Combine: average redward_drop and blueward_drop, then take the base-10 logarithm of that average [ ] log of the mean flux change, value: -0.21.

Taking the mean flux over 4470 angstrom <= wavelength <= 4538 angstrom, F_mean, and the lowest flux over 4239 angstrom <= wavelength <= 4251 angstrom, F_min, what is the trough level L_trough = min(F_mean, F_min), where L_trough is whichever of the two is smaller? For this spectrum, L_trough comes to 17.4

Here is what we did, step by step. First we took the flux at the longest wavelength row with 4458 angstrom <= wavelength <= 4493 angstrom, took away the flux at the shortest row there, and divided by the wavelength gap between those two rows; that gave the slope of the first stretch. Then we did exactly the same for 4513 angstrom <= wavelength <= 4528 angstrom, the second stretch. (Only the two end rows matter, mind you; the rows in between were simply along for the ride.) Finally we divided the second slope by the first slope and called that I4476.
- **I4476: -3.0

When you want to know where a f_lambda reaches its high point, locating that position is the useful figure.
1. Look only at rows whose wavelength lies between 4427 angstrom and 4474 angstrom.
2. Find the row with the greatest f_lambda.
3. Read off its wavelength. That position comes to 4448.46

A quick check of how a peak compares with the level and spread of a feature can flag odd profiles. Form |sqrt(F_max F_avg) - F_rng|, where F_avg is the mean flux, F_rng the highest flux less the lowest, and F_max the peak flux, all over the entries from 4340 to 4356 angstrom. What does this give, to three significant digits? 14.3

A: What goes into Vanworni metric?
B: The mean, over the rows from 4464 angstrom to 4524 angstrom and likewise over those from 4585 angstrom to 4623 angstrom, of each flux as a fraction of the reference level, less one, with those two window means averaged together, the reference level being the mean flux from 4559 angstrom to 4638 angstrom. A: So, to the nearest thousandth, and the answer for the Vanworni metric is -0.019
